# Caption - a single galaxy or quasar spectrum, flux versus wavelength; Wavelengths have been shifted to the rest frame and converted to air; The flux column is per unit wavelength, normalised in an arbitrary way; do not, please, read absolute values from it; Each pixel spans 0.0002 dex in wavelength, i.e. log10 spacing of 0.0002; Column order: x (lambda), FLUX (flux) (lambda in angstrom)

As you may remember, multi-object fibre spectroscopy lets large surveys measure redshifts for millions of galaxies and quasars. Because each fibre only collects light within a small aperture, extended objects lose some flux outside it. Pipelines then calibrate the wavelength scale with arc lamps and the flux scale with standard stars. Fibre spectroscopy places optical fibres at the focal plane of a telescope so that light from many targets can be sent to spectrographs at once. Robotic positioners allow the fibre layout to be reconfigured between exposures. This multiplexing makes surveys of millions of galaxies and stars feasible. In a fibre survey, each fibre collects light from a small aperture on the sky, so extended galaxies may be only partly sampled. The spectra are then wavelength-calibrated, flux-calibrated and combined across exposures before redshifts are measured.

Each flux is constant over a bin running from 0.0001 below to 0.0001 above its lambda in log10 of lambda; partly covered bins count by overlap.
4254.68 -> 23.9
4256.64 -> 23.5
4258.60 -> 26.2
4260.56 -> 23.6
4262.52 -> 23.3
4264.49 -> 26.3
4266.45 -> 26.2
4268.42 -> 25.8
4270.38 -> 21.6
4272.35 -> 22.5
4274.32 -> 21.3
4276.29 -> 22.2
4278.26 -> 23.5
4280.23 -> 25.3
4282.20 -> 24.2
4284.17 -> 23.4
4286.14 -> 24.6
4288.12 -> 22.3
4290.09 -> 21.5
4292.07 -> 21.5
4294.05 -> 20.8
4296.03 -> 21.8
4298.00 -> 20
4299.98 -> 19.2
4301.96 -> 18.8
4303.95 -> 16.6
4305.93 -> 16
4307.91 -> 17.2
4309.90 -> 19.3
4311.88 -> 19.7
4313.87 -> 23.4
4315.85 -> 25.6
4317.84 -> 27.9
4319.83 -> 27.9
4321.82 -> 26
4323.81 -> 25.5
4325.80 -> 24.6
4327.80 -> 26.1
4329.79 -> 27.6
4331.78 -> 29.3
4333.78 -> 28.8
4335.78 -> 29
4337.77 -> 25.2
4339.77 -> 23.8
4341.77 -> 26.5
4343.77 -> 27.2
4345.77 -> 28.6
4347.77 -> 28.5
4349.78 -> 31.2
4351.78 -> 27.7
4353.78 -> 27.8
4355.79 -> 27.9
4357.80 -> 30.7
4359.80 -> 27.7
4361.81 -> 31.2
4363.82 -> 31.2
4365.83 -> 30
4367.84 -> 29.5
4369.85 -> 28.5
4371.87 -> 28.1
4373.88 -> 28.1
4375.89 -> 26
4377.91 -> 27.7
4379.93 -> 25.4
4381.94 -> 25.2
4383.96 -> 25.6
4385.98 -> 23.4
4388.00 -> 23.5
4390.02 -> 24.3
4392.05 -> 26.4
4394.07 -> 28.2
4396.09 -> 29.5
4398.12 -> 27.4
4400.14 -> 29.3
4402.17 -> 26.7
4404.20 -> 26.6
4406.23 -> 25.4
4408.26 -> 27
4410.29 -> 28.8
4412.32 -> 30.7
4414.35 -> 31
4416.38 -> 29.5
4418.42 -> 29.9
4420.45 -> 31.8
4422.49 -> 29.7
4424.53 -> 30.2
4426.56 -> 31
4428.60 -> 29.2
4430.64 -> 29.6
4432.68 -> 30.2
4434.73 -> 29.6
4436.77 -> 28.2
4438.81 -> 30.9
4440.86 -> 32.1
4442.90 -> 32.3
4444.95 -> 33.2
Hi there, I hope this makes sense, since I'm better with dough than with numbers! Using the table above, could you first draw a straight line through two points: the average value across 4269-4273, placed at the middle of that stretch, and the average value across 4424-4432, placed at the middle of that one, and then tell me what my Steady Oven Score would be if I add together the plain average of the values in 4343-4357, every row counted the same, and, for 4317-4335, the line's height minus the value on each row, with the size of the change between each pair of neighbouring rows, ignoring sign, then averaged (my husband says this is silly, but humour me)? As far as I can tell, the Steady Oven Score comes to 29.5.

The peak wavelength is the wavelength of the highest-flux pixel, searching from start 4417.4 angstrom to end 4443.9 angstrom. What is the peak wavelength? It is 4442.90 angstrom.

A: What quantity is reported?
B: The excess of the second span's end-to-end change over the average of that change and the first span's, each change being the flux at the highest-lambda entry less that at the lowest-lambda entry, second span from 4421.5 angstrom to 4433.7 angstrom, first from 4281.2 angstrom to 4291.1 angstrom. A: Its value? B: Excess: 1.6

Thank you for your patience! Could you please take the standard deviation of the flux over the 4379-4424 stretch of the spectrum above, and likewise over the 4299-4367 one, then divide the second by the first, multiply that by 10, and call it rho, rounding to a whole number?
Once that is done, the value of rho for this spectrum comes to 18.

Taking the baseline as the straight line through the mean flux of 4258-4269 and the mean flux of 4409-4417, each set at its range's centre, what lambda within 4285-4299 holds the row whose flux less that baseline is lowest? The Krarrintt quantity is 4298.00 angstrom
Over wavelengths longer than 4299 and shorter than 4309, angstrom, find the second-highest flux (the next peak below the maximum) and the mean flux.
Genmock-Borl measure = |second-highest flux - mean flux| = 1.2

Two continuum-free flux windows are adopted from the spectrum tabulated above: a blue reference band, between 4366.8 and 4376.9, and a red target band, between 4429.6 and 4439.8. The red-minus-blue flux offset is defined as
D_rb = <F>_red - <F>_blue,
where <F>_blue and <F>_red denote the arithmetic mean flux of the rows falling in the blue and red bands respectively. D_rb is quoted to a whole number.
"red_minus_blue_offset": 2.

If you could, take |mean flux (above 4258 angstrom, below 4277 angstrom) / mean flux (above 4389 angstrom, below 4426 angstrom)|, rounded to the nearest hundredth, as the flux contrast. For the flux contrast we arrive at 0.84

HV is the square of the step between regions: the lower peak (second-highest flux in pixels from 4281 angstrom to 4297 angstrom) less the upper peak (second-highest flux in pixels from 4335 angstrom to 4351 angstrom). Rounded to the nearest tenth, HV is 23.0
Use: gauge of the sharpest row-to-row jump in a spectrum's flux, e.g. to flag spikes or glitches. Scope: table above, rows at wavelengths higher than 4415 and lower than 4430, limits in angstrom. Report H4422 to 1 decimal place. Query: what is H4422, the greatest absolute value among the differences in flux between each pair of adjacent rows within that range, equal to 2.1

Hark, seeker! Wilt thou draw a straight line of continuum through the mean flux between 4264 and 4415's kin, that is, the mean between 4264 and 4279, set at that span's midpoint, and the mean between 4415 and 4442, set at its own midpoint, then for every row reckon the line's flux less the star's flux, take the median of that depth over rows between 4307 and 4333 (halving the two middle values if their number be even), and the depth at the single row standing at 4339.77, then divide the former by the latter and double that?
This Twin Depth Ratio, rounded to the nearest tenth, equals -0.1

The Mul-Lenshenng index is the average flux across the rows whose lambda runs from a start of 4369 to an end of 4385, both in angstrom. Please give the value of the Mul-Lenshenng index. 27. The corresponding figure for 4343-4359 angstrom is 29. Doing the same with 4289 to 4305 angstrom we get 20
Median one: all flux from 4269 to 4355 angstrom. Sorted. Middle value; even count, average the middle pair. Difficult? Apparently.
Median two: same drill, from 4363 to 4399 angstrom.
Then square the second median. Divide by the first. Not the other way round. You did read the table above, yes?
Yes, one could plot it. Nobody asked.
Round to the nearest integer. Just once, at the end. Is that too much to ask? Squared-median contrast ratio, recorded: 31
